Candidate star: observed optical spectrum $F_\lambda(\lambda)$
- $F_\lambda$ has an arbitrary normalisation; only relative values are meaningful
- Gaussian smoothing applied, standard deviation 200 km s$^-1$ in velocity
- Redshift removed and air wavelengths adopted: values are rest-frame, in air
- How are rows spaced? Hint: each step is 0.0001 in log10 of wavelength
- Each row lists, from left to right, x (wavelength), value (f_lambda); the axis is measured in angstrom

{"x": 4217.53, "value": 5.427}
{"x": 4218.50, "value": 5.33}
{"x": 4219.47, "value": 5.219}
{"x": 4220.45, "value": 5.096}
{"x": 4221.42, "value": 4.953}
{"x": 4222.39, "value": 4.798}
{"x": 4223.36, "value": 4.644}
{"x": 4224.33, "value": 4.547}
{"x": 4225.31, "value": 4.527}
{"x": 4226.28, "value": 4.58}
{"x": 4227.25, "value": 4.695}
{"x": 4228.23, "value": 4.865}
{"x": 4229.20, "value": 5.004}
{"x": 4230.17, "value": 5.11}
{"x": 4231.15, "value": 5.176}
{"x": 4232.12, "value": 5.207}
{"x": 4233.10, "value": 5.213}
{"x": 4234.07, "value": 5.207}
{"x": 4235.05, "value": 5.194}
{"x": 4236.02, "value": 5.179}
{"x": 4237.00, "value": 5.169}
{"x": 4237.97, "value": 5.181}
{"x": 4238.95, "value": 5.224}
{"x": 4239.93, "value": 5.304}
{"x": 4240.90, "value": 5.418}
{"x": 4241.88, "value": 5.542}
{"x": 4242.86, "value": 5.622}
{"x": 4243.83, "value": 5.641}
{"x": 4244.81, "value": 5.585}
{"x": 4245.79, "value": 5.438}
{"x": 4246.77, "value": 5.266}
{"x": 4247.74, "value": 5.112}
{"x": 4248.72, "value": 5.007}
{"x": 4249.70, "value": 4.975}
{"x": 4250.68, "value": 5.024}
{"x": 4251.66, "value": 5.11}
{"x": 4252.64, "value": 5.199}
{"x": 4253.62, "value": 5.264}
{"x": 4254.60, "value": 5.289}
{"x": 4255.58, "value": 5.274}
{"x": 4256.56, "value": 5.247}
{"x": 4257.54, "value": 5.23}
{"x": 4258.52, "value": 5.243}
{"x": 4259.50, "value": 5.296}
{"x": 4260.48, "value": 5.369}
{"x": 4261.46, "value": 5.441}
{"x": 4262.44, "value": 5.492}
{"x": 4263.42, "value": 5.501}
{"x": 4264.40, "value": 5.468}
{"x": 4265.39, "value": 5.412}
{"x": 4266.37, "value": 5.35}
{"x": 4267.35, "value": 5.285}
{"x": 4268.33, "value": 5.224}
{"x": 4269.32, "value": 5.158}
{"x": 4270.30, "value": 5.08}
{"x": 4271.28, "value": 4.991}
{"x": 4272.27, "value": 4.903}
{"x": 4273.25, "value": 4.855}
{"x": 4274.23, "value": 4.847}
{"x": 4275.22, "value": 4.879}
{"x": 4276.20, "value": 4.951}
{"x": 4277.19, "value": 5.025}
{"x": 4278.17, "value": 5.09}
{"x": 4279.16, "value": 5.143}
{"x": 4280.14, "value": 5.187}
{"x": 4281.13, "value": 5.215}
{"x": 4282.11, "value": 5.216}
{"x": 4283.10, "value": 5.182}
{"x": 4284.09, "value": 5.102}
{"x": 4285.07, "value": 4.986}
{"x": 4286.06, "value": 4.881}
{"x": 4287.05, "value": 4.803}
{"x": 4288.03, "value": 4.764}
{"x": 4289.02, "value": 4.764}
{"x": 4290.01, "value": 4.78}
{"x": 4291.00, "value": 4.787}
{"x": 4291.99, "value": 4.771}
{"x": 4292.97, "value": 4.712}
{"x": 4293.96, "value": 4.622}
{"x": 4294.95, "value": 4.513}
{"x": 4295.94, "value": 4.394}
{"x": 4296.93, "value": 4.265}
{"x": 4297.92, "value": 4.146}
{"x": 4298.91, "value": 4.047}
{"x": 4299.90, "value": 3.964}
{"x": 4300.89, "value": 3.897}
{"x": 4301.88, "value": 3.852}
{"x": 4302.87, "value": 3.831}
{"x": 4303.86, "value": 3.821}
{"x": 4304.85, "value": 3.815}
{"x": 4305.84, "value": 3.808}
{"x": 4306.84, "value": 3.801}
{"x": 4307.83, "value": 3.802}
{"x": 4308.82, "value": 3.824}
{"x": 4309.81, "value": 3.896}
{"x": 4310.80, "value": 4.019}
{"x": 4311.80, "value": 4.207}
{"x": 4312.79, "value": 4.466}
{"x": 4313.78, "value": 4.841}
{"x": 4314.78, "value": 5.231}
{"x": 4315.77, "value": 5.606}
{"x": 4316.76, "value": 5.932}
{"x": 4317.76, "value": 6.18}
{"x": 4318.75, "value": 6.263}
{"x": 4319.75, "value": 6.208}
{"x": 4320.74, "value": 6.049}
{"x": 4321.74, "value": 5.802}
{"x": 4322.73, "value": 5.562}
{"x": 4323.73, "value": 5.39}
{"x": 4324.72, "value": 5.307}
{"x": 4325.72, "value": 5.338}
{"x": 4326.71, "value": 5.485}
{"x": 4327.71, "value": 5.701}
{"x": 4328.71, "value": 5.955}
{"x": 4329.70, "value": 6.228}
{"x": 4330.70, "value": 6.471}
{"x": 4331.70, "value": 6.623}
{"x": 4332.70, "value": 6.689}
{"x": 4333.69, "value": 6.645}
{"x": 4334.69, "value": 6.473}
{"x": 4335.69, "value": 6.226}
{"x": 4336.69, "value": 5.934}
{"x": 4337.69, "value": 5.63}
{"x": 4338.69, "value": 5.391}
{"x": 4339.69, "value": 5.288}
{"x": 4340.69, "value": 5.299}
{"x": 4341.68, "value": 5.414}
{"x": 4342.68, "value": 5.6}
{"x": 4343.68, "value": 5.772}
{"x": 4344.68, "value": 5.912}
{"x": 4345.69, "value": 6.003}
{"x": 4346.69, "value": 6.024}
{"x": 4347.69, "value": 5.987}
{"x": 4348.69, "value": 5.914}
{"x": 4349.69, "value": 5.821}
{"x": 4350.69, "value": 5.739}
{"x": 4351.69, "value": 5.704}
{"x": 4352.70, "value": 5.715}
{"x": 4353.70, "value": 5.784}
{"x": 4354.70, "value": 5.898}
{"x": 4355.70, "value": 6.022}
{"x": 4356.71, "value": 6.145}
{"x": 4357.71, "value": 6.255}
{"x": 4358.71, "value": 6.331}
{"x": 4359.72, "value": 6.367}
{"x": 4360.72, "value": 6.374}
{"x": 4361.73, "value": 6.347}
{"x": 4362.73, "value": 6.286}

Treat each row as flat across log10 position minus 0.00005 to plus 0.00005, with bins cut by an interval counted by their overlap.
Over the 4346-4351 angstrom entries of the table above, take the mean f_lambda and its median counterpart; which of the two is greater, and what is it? 5.91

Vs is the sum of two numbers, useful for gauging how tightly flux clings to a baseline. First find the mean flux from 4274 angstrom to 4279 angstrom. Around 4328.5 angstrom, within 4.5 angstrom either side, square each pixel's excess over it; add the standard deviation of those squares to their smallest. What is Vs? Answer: 1.2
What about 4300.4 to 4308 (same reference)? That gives 1.2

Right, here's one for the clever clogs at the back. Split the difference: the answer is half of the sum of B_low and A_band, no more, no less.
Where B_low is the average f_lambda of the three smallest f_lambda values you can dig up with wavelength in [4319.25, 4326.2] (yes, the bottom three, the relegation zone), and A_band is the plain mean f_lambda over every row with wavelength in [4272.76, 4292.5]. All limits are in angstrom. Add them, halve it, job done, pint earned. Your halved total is 5.15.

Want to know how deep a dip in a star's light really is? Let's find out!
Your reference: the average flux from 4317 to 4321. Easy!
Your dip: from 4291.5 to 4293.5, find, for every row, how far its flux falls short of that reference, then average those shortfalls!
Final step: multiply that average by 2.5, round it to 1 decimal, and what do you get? 3.6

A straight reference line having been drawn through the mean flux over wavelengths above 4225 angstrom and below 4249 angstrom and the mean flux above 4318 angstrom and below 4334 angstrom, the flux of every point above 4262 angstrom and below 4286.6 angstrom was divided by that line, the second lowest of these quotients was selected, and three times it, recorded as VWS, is 2.64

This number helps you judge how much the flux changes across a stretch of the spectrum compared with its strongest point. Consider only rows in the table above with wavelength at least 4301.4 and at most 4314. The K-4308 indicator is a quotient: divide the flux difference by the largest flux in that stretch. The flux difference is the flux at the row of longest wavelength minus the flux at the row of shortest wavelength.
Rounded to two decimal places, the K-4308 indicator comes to 0.20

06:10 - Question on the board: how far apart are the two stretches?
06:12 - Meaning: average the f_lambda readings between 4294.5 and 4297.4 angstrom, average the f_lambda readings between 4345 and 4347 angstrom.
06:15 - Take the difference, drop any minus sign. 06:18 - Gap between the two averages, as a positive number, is 1.6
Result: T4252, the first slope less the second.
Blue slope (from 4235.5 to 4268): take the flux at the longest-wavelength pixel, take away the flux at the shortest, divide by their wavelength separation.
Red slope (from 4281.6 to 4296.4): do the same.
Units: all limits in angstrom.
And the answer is 0.063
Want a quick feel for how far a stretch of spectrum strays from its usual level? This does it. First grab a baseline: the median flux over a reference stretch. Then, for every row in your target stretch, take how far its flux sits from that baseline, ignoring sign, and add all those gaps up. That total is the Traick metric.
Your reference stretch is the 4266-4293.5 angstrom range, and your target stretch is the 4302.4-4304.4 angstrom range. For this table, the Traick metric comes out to 2.3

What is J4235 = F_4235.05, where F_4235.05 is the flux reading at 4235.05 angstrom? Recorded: 5.194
